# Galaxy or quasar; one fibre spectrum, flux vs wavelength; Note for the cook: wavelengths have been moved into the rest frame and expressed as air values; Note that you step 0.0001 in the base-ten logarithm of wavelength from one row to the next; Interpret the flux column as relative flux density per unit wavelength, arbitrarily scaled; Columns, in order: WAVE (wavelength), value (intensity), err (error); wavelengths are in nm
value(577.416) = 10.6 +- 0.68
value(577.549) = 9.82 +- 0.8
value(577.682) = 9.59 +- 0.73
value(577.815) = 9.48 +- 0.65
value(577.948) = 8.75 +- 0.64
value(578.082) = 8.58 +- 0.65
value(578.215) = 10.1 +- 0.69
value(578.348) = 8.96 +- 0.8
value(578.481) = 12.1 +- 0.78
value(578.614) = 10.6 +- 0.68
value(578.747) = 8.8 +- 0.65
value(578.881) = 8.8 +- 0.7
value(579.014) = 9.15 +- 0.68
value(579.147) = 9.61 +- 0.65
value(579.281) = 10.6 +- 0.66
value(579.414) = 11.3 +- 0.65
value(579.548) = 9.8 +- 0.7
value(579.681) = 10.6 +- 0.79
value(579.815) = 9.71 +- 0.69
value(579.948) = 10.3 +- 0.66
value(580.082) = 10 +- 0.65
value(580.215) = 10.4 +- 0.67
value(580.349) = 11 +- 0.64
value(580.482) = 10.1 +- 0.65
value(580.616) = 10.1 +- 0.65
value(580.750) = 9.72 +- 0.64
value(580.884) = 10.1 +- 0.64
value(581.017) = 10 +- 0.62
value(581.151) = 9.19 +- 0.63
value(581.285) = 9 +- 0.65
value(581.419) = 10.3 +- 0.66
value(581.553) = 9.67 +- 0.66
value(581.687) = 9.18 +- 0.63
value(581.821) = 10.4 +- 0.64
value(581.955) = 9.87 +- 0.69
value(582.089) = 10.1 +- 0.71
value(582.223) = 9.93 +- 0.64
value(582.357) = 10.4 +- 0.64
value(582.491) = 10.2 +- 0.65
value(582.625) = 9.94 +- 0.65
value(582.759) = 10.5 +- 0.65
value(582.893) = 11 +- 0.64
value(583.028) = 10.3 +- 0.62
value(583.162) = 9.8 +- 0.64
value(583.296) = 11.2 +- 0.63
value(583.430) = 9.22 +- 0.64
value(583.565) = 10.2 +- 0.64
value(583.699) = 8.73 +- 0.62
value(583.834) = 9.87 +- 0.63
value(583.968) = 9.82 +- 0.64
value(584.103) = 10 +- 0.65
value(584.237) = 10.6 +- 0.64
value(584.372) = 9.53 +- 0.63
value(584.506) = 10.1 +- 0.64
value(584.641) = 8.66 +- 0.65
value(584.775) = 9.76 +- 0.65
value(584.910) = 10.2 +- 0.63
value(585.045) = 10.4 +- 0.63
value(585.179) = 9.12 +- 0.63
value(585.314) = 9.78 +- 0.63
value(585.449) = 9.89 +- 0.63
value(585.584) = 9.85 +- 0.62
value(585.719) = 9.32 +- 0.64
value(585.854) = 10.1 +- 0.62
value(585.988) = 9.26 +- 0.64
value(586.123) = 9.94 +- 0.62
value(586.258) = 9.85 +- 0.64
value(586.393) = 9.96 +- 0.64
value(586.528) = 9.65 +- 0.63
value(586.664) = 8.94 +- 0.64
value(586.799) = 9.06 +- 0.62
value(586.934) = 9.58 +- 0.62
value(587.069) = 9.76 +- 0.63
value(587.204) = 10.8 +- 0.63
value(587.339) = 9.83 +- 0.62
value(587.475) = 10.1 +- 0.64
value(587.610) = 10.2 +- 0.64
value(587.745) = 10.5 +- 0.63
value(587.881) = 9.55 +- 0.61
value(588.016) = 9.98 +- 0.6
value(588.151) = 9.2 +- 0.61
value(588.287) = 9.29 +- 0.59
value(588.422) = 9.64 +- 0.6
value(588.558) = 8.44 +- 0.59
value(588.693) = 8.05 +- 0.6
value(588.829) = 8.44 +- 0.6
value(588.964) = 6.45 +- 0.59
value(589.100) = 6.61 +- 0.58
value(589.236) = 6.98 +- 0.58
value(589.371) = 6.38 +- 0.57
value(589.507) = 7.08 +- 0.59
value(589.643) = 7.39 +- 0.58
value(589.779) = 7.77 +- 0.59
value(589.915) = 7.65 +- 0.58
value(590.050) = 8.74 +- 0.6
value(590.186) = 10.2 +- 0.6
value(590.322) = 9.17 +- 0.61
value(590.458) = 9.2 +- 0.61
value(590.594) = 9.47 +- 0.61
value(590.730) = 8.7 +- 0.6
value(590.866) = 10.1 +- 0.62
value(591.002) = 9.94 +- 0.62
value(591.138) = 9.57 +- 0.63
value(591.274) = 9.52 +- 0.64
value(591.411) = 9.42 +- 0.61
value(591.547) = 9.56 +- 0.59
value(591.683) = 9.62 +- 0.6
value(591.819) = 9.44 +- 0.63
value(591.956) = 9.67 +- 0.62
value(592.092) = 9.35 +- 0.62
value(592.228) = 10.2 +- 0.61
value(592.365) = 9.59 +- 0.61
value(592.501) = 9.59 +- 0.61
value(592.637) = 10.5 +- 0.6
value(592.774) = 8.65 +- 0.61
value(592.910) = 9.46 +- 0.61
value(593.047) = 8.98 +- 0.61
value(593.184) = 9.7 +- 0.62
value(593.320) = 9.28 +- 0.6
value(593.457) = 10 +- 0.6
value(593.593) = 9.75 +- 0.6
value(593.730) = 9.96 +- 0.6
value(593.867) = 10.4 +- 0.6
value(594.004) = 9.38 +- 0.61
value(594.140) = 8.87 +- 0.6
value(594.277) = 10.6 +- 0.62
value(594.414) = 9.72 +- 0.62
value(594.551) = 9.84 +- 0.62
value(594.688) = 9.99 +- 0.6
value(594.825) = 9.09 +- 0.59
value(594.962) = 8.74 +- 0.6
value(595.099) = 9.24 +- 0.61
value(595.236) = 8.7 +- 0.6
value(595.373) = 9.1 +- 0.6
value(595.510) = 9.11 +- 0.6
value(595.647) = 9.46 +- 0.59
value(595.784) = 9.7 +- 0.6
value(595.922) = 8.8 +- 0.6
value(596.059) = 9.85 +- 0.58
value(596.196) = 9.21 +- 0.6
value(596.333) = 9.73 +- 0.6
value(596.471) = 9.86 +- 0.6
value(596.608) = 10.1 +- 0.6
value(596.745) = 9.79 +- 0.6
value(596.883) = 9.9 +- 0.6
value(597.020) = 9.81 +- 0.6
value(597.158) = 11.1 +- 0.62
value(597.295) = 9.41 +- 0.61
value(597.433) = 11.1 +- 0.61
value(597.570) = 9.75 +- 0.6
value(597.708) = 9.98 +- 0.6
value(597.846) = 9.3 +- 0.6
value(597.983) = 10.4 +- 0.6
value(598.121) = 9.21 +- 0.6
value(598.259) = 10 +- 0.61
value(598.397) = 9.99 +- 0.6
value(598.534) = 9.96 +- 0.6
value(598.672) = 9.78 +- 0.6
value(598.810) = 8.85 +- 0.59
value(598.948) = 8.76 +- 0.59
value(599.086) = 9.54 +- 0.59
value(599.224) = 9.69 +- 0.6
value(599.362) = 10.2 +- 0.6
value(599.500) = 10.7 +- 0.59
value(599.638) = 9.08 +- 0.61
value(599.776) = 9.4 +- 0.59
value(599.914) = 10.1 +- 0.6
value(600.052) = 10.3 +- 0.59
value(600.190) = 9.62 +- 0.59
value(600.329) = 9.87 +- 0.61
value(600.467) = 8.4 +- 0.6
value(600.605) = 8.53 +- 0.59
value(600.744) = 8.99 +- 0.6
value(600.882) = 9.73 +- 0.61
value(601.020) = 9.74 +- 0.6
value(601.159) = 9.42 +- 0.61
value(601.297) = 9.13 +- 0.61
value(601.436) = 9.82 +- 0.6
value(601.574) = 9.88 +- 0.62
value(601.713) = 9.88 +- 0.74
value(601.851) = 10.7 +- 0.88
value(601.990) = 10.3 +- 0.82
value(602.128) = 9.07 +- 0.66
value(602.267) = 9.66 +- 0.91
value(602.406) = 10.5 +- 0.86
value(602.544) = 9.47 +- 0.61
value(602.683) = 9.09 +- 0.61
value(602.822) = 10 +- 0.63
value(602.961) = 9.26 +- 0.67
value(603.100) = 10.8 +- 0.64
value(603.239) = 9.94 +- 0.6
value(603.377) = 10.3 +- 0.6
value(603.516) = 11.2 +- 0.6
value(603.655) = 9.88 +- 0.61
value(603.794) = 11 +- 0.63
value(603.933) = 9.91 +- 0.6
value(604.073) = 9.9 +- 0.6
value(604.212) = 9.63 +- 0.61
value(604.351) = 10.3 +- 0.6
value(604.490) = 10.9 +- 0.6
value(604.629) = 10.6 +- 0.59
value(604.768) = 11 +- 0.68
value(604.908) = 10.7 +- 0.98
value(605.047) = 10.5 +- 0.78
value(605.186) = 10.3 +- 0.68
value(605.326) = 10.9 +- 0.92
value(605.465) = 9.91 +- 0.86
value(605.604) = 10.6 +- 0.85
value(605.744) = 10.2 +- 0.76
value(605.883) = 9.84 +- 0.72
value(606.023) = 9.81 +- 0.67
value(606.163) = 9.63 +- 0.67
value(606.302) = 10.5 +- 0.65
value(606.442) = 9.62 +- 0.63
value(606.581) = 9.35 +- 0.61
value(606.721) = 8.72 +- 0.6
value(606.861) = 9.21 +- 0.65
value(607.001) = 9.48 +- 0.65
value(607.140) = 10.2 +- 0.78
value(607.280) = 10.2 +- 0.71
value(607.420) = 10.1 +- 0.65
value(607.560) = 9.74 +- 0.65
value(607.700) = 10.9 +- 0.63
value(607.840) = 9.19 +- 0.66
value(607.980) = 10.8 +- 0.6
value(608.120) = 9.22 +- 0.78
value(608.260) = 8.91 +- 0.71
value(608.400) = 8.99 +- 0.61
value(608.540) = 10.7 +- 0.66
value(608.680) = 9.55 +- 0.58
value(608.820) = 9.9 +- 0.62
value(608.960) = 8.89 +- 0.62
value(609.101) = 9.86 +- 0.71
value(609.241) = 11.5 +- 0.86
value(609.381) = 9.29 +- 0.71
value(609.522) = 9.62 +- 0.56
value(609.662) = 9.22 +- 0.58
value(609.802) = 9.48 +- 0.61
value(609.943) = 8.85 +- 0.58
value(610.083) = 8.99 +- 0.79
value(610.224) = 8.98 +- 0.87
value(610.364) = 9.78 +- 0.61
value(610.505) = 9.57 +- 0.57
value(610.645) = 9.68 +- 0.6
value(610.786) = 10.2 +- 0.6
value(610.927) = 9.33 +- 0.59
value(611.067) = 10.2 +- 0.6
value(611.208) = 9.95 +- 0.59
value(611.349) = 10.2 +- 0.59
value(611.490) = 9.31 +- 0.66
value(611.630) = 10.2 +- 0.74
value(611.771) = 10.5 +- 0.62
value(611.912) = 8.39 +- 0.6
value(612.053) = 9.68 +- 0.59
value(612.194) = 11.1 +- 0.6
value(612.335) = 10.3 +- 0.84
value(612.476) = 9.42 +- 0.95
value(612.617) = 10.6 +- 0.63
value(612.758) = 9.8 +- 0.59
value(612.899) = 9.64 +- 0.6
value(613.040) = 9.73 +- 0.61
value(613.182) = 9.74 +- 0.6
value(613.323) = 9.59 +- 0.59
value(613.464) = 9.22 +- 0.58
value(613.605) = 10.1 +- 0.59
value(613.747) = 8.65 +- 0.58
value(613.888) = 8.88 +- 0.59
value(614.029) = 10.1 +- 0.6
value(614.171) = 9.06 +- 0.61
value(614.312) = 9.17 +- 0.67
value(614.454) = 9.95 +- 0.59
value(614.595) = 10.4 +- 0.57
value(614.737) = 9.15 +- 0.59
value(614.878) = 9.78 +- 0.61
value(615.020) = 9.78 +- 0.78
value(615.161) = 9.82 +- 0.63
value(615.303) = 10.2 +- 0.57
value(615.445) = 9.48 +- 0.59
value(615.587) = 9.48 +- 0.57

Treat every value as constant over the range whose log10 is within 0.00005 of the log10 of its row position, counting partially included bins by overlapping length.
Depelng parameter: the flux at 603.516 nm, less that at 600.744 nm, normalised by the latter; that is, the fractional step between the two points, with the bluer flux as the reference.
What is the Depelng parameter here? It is 0.25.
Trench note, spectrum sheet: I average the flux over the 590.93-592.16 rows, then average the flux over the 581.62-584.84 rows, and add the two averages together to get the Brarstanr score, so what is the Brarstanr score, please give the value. 19.5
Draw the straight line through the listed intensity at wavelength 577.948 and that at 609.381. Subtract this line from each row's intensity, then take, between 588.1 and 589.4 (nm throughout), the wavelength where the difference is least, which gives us 589.371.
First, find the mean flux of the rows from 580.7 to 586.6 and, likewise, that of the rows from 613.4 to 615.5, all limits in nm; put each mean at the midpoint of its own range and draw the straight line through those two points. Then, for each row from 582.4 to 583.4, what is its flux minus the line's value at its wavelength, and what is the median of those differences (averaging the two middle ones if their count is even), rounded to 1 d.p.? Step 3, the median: 0.4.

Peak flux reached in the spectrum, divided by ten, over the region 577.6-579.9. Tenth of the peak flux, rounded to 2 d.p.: 1.21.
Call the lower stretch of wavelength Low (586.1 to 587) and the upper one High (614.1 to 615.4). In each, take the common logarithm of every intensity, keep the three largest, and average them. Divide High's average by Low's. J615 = 1.01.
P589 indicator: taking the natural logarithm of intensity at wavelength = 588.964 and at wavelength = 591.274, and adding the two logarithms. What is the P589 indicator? 4.12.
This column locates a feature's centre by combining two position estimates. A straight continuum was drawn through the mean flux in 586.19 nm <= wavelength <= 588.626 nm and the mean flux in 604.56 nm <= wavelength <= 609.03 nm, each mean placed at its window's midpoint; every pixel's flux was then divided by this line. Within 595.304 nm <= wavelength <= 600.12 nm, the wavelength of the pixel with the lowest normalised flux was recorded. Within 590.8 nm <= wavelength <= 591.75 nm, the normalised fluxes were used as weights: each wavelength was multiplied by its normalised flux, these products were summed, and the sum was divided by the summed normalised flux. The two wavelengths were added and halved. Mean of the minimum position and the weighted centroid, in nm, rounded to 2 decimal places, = 595.11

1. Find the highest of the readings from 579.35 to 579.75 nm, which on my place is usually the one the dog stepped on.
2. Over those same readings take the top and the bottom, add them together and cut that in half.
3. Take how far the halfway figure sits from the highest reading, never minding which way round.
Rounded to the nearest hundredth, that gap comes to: 0.75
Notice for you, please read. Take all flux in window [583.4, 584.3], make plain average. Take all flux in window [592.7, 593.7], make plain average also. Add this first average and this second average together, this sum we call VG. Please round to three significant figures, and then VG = 19.2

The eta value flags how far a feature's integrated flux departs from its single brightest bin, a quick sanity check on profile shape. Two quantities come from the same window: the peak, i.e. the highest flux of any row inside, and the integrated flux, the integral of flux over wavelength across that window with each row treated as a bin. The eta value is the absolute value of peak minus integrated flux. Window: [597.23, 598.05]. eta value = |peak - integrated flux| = 2.9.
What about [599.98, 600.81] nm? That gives 2.6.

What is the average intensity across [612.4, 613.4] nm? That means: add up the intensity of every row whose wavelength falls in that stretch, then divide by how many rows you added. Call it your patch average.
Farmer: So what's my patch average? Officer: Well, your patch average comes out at 9.79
